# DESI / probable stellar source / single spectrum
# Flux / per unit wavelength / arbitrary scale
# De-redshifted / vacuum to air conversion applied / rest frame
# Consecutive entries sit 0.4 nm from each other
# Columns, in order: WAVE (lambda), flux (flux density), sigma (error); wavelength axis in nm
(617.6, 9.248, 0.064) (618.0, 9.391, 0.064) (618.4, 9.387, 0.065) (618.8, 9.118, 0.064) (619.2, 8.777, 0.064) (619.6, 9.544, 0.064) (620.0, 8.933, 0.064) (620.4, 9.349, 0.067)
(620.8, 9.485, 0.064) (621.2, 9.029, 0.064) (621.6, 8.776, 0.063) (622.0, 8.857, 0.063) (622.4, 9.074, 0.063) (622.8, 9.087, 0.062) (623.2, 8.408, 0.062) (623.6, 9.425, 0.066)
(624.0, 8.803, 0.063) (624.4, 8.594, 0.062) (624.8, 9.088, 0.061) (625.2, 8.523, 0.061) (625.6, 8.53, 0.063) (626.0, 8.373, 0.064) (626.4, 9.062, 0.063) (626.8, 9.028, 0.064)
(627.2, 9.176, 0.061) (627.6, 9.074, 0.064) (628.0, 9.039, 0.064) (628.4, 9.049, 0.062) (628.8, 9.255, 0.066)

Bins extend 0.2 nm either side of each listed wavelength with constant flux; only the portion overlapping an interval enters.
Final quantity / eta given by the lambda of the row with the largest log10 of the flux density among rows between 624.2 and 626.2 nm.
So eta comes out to 624.8 nm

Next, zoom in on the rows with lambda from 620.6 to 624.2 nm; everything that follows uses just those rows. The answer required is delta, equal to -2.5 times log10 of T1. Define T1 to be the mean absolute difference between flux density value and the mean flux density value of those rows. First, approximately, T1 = 0.251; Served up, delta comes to 1.50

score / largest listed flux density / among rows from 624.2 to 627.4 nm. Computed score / 9.176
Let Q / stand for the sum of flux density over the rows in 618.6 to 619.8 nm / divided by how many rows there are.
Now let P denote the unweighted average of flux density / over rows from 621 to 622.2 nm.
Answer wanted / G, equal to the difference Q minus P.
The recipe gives 0.3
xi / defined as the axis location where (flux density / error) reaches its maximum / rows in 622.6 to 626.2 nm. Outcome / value 624.8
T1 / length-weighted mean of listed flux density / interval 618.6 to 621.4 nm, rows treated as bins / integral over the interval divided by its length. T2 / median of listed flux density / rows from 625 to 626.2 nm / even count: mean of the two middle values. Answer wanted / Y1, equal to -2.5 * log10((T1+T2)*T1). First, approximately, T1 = 9.2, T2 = 8.52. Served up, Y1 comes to -5.53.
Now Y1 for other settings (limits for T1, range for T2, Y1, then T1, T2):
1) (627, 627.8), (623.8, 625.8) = -5.52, 9.1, 8.59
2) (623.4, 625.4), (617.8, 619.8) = -5.53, 8.9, 9.39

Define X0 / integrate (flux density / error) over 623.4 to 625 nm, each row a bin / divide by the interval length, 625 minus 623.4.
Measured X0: 143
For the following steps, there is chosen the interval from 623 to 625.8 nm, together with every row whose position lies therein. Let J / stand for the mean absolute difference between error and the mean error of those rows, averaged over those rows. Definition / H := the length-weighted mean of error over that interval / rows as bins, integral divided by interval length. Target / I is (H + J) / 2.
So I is 0.0319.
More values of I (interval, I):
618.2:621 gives 0.0327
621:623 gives 0.0317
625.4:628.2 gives 0.0321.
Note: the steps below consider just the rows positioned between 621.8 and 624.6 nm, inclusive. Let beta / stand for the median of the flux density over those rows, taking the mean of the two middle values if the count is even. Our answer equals 8.9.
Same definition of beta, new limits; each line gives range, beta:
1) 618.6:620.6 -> 9.1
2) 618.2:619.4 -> 9.1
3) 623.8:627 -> 8.7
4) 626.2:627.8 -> 9.1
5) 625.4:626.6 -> 8.5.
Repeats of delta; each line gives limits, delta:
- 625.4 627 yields 1.32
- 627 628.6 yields 3.35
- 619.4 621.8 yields 1.41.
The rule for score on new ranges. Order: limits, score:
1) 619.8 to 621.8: 9.485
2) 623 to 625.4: 9.425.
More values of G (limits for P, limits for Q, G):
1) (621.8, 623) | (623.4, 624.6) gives -0.1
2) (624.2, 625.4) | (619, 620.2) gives 0.3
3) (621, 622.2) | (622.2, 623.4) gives 0.0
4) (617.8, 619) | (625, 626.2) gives -0.8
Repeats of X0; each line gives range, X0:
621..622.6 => 141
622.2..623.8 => 142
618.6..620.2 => 142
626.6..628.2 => 144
